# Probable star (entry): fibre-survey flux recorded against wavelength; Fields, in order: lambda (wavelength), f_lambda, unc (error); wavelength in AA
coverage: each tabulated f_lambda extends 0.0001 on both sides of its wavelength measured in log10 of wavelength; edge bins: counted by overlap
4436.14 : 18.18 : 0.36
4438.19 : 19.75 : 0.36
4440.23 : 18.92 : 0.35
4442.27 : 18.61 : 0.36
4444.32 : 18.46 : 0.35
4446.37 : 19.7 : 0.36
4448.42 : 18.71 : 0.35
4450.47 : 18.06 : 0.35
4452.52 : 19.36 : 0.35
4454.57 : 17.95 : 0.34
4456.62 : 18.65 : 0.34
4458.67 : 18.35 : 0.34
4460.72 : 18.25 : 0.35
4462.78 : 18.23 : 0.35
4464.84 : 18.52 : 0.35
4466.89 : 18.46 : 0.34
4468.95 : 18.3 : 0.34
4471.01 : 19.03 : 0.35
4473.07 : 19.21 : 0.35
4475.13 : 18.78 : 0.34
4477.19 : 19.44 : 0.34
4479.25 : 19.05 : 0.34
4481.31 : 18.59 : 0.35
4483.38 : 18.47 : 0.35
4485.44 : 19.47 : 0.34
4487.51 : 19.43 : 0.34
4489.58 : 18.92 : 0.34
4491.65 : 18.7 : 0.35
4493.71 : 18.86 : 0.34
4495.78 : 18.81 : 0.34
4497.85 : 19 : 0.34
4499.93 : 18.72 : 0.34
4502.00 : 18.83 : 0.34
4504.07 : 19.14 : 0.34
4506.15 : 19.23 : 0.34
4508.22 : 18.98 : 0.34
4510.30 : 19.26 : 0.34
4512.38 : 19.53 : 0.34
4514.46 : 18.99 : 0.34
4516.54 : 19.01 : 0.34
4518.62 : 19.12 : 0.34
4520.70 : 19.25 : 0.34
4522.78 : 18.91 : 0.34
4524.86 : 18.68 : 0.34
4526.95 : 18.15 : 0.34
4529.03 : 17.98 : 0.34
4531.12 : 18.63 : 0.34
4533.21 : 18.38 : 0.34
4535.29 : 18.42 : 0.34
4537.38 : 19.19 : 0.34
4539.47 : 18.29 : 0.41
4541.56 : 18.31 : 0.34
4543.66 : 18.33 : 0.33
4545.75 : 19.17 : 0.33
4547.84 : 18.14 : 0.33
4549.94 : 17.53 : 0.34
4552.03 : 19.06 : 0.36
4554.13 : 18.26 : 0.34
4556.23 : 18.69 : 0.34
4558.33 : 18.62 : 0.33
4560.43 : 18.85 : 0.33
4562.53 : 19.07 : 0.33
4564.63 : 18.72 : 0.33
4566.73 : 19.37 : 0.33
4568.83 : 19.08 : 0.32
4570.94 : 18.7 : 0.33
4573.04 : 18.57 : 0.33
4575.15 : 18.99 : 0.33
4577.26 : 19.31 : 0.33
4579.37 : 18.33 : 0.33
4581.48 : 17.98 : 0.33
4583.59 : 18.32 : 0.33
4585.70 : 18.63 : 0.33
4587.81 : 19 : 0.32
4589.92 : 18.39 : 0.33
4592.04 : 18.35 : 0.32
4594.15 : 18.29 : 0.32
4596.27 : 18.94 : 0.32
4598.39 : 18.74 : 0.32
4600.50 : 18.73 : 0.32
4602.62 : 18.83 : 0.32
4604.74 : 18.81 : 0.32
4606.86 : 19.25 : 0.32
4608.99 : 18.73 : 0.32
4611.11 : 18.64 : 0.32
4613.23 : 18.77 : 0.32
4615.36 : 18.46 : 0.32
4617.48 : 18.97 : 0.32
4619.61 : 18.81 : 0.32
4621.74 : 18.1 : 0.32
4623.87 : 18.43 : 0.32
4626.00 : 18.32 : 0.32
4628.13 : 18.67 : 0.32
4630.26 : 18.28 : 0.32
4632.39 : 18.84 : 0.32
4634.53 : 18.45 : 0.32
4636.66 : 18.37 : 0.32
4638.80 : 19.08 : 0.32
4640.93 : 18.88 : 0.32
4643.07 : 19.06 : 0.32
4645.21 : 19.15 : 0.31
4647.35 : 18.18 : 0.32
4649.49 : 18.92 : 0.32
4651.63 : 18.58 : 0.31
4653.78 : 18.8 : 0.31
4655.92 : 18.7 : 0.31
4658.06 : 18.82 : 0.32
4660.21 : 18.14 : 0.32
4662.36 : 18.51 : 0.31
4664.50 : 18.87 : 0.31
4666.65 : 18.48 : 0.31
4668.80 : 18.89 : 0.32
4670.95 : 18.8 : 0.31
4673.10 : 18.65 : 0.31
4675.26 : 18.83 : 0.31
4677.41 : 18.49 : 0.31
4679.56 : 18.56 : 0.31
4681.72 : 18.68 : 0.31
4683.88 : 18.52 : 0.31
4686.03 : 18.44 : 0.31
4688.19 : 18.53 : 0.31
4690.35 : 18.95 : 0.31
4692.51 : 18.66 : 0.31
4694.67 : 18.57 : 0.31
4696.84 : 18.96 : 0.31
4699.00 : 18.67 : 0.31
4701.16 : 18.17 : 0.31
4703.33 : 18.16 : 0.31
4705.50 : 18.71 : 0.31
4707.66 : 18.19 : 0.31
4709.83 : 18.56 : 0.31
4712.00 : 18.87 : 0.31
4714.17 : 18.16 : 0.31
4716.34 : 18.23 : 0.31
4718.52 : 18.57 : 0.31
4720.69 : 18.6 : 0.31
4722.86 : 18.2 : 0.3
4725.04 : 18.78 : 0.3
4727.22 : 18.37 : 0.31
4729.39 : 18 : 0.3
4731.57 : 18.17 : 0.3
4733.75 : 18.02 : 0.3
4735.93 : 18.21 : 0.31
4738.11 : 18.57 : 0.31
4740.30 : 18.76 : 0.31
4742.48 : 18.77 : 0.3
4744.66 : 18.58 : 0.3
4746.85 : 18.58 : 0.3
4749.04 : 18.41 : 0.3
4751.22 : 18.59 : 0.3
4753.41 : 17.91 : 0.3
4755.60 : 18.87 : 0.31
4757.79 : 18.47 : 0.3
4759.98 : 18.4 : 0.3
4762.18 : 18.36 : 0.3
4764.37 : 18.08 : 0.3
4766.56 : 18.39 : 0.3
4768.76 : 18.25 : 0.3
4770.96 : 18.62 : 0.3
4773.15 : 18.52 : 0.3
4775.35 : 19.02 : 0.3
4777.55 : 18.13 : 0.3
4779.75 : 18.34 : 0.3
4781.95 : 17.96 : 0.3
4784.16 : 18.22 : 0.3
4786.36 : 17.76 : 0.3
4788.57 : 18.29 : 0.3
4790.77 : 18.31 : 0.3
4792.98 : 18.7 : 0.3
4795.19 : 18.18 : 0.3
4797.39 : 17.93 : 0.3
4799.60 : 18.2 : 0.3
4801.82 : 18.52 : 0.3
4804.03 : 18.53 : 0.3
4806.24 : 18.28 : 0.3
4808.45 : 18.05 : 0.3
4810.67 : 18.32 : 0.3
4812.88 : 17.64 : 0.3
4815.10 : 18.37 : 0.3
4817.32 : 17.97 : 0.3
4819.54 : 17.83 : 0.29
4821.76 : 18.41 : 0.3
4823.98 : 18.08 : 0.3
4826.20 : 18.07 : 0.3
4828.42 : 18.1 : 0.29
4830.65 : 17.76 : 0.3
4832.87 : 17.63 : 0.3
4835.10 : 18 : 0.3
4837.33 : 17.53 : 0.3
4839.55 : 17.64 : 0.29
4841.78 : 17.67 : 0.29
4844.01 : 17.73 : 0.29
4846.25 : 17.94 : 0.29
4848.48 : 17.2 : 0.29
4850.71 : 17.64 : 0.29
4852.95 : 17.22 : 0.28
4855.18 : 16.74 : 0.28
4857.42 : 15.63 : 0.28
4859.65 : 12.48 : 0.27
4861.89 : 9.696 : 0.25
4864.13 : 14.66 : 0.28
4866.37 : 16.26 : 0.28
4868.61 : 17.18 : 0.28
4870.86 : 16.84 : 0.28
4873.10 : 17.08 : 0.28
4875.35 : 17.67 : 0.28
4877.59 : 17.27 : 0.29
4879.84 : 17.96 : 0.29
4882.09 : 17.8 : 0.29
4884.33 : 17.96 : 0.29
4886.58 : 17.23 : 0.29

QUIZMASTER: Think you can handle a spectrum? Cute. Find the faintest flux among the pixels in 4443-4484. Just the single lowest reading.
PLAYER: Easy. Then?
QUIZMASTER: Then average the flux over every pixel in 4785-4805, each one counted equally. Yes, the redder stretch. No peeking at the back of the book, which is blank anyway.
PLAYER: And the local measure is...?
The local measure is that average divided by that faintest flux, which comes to 1.02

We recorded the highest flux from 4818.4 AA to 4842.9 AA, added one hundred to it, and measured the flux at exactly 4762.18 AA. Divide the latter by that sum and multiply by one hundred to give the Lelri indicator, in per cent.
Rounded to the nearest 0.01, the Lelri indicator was 15.51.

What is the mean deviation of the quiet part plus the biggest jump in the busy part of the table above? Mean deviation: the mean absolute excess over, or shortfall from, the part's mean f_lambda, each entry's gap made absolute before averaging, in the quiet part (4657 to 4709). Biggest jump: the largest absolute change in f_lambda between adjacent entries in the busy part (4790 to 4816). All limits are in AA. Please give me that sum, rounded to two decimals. 0.93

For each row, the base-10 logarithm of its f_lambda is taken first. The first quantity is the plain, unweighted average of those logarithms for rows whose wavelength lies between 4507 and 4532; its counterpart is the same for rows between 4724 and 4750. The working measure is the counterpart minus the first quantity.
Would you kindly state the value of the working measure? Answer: -0.010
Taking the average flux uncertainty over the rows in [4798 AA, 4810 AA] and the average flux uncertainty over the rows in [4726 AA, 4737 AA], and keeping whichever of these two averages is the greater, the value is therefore 0.30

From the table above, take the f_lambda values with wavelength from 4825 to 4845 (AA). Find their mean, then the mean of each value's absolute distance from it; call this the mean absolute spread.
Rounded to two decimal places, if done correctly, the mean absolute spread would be 0.18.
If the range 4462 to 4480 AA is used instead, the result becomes 0.36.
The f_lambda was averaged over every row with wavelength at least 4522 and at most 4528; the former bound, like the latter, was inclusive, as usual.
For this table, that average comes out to 18.6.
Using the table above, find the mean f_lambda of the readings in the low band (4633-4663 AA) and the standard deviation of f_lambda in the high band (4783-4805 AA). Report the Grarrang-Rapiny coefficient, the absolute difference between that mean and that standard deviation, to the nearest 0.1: 18.4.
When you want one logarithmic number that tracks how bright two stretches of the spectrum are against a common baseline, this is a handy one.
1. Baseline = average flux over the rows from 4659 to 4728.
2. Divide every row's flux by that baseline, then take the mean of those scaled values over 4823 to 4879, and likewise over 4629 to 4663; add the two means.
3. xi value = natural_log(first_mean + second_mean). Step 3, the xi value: 0.648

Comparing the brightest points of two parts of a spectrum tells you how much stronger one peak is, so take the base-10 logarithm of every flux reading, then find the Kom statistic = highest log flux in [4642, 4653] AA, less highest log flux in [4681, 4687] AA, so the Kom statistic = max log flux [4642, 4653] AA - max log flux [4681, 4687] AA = 0.011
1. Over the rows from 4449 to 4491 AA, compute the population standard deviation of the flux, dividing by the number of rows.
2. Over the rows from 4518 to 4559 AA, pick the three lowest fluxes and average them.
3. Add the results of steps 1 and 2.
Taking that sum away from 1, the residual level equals -17.36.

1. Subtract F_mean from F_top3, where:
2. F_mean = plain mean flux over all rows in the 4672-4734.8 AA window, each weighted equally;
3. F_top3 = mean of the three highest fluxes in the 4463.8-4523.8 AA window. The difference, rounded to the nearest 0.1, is 1.0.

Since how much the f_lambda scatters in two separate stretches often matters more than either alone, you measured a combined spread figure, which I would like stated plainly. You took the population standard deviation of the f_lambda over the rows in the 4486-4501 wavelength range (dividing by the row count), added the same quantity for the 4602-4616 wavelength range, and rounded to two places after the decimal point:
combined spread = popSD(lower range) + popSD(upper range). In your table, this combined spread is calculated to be 0.45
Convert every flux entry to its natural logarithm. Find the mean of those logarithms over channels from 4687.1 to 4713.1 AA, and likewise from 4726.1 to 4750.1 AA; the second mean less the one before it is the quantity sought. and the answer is -0.010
